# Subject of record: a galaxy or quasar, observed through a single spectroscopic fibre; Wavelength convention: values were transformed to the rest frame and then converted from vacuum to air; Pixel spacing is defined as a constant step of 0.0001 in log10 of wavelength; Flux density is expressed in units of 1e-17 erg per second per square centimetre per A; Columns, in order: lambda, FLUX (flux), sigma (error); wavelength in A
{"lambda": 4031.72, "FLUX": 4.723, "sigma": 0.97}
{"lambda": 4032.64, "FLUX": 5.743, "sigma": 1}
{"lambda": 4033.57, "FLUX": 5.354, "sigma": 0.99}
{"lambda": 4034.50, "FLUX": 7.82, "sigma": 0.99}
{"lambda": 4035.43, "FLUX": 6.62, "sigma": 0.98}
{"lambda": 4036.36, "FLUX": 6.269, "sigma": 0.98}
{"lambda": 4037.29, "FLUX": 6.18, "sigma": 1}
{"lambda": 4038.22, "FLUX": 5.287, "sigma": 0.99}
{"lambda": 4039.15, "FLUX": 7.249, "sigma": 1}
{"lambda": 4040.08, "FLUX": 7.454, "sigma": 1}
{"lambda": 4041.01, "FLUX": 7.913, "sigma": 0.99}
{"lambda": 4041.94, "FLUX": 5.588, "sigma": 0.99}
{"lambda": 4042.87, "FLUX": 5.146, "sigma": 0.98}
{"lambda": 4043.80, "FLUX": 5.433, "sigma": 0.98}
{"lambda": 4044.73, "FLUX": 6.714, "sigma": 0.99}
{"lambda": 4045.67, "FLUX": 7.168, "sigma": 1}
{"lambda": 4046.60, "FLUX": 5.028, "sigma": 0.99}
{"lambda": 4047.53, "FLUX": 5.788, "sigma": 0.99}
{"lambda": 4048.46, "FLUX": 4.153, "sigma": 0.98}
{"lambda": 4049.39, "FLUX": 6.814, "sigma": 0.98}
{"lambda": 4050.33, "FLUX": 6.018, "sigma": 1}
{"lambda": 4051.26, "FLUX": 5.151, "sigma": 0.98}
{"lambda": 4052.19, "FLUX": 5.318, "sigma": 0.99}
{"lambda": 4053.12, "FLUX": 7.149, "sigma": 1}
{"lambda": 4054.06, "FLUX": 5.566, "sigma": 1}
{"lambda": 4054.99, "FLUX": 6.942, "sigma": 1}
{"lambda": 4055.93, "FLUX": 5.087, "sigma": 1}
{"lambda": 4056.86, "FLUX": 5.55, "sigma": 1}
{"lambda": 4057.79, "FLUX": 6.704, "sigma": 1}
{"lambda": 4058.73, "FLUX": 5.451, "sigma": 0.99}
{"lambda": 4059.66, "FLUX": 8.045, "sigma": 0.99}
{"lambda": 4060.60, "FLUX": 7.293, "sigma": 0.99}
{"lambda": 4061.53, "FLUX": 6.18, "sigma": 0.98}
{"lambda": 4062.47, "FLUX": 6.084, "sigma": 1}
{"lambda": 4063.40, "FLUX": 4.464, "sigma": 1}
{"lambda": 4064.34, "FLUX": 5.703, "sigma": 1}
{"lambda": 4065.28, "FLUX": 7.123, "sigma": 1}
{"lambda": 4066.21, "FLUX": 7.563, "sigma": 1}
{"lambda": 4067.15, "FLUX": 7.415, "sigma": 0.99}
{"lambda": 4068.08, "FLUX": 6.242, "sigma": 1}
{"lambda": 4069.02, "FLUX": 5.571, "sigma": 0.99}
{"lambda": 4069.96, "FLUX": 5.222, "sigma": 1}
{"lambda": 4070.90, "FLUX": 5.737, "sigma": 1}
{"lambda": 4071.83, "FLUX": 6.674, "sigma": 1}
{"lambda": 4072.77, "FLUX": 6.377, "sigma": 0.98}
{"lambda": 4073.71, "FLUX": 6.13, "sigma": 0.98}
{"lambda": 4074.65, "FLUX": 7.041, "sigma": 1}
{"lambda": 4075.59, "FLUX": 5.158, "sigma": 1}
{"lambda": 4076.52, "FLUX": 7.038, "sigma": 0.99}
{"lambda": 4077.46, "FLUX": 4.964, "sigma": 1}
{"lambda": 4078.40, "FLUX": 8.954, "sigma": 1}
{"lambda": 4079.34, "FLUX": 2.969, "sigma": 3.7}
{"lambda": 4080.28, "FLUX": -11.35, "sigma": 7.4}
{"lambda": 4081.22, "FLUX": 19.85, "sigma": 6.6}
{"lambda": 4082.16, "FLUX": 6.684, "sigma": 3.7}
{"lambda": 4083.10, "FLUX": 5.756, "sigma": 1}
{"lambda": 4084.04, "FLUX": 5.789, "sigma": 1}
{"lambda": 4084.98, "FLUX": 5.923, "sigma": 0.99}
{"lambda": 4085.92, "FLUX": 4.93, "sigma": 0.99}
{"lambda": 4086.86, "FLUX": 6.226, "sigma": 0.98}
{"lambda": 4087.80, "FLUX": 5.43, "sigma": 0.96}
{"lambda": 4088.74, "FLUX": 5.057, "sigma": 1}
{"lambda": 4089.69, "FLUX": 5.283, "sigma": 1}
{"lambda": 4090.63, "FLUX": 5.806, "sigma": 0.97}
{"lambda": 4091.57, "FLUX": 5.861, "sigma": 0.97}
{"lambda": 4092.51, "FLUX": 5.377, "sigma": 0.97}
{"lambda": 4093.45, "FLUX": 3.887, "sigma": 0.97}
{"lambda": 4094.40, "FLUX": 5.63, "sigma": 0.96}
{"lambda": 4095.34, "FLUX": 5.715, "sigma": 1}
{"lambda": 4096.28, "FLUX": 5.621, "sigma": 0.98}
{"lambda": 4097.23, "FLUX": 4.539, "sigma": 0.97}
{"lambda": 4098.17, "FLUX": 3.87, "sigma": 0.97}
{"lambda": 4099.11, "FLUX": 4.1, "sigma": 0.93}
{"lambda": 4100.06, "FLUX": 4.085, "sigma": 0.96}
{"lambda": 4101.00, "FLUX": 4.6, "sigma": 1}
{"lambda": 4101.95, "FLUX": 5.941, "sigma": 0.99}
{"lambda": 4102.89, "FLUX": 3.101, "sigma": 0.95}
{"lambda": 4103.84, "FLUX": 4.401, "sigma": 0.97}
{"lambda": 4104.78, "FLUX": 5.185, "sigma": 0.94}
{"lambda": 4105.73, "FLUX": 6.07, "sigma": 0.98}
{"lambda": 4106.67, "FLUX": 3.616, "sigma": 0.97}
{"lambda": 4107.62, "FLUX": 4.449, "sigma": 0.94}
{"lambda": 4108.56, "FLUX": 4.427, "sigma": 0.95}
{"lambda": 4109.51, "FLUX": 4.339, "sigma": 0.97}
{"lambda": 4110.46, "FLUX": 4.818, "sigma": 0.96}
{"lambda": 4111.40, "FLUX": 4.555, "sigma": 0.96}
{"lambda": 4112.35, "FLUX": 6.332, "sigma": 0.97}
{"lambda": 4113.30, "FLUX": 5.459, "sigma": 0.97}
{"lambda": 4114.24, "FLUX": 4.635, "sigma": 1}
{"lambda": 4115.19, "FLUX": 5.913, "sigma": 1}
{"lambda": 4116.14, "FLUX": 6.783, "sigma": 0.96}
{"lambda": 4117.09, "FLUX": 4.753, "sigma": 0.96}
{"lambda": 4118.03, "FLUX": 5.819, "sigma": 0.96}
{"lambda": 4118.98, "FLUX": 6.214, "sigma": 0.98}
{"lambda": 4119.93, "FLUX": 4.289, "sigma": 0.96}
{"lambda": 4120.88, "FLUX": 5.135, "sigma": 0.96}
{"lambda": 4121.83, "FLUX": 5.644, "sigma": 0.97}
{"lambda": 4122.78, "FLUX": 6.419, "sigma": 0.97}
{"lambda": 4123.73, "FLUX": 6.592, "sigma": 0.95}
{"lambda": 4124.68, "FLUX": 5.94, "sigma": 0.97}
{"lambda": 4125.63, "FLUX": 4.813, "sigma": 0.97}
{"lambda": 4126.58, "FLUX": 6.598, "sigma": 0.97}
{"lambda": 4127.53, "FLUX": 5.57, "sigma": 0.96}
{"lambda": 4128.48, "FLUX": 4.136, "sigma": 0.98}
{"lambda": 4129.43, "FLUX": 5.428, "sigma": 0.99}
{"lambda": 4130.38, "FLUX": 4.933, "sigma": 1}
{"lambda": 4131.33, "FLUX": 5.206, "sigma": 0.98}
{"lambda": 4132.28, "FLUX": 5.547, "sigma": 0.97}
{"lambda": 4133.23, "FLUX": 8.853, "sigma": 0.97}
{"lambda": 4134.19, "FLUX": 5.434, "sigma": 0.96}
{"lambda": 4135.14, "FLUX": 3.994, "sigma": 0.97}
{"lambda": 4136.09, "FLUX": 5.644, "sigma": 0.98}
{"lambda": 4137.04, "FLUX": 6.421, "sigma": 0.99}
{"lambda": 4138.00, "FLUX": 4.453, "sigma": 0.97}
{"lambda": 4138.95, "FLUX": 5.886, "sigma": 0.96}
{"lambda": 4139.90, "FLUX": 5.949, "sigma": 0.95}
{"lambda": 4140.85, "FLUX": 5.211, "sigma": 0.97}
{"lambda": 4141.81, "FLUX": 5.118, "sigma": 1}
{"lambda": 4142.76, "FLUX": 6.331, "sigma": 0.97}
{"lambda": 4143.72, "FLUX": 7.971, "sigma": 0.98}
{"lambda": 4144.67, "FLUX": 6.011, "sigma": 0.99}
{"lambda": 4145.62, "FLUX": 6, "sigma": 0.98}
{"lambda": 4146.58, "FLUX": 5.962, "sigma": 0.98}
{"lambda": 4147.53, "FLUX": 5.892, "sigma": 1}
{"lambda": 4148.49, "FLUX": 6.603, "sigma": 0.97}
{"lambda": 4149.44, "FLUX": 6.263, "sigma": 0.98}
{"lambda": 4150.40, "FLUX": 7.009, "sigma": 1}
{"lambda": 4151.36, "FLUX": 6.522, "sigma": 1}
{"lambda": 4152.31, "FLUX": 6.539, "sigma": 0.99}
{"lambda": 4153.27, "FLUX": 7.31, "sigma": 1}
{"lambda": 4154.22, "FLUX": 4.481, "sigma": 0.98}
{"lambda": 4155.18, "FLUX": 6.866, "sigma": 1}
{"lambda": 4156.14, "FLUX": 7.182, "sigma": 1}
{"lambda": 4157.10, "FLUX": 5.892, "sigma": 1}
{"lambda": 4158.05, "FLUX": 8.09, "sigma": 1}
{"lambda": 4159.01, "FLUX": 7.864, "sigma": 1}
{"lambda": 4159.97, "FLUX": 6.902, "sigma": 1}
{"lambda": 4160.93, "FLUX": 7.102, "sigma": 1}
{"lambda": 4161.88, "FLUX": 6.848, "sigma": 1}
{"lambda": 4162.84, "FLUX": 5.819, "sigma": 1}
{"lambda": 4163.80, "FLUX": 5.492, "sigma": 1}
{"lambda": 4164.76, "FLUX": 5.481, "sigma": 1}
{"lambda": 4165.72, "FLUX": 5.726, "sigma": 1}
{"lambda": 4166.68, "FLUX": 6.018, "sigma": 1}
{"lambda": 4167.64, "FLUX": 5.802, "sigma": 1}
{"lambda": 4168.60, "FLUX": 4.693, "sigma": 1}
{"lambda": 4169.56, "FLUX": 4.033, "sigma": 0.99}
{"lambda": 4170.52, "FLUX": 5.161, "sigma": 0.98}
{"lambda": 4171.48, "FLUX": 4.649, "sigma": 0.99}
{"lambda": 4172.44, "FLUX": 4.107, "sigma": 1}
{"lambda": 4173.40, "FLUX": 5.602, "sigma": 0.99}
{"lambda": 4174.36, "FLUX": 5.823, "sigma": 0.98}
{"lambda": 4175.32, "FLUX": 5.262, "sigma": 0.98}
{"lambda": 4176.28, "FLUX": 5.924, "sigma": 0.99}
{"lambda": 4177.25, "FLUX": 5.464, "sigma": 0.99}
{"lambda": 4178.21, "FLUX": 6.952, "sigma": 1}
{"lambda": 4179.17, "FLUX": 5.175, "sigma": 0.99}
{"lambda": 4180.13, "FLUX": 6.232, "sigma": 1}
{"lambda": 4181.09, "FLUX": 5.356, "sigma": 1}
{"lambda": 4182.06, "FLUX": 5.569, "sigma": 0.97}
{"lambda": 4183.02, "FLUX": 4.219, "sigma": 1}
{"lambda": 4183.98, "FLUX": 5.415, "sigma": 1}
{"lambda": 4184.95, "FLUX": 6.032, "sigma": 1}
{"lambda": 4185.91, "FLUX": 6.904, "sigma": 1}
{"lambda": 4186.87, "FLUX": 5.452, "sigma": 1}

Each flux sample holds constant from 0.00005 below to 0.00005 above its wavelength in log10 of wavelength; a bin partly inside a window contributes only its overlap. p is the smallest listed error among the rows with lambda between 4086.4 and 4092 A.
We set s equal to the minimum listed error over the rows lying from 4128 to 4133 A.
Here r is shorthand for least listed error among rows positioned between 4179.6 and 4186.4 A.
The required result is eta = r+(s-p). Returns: 0.98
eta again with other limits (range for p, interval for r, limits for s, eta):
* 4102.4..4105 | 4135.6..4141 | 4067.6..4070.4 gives 1.00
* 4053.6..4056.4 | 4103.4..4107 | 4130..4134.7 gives 0.90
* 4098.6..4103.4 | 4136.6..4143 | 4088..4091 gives 0.99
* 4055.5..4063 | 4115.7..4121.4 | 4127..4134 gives 0.94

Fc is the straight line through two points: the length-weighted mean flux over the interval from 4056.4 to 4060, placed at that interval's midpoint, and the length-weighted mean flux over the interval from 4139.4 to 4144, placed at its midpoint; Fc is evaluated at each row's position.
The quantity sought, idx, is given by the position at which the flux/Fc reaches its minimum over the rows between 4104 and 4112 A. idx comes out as 4106.67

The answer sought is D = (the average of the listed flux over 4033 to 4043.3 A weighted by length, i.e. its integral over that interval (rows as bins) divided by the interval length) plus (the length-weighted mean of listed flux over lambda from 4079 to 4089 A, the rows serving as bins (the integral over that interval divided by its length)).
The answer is 11.7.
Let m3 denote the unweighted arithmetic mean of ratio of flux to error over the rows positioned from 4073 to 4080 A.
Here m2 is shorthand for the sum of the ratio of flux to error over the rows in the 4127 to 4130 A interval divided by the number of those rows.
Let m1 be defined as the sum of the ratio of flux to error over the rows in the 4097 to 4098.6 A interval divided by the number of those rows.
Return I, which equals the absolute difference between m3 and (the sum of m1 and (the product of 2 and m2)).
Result 8.9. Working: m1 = 4.3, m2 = 5.2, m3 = 5.75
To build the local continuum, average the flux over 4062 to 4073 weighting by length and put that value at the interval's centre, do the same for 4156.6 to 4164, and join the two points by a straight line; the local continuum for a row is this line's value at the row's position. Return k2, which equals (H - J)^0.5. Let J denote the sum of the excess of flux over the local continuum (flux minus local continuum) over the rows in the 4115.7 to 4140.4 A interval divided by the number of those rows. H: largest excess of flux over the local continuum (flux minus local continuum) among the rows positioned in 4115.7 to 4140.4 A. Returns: 1.8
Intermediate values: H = 2.2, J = -1.0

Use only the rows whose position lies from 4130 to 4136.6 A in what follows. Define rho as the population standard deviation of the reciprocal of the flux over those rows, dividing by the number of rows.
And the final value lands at 0.038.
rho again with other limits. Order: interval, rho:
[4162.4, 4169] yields 0.014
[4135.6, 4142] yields 0.021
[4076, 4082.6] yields 0.121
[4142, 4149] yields 0.015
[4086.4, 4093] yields 0.012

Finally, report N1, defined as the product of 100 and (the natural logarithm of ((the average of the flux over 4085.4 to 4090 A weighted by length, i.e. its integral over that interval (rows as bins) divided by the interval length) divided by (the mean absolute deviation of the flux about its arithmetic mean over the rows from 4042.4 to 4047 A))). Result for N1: 187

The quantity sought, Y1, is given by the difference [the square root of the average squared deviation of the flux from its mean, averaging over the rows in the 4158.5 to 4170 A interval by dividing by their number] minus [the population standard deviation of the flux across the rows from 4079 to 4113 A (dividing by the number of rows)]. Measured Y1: -2.8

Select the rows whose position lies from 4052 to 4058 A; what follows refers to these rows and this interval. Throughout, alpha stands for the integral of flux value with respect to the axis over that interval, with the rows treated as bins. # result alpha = 36.3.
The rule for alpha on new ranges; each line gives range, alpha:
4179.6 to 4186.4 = 38.6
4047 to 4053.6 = 38.0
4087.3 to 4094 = 35.2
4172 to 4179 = 39.1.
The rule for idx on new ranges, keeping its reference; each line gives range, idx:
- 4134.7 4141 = 4135.14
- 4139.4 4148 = 4141.81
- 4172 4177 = 4172.44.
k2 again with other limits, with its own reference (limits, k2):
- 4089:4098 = 0.8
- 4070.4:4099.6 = 3.8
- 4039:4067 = 1.3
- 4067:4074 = 1.1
